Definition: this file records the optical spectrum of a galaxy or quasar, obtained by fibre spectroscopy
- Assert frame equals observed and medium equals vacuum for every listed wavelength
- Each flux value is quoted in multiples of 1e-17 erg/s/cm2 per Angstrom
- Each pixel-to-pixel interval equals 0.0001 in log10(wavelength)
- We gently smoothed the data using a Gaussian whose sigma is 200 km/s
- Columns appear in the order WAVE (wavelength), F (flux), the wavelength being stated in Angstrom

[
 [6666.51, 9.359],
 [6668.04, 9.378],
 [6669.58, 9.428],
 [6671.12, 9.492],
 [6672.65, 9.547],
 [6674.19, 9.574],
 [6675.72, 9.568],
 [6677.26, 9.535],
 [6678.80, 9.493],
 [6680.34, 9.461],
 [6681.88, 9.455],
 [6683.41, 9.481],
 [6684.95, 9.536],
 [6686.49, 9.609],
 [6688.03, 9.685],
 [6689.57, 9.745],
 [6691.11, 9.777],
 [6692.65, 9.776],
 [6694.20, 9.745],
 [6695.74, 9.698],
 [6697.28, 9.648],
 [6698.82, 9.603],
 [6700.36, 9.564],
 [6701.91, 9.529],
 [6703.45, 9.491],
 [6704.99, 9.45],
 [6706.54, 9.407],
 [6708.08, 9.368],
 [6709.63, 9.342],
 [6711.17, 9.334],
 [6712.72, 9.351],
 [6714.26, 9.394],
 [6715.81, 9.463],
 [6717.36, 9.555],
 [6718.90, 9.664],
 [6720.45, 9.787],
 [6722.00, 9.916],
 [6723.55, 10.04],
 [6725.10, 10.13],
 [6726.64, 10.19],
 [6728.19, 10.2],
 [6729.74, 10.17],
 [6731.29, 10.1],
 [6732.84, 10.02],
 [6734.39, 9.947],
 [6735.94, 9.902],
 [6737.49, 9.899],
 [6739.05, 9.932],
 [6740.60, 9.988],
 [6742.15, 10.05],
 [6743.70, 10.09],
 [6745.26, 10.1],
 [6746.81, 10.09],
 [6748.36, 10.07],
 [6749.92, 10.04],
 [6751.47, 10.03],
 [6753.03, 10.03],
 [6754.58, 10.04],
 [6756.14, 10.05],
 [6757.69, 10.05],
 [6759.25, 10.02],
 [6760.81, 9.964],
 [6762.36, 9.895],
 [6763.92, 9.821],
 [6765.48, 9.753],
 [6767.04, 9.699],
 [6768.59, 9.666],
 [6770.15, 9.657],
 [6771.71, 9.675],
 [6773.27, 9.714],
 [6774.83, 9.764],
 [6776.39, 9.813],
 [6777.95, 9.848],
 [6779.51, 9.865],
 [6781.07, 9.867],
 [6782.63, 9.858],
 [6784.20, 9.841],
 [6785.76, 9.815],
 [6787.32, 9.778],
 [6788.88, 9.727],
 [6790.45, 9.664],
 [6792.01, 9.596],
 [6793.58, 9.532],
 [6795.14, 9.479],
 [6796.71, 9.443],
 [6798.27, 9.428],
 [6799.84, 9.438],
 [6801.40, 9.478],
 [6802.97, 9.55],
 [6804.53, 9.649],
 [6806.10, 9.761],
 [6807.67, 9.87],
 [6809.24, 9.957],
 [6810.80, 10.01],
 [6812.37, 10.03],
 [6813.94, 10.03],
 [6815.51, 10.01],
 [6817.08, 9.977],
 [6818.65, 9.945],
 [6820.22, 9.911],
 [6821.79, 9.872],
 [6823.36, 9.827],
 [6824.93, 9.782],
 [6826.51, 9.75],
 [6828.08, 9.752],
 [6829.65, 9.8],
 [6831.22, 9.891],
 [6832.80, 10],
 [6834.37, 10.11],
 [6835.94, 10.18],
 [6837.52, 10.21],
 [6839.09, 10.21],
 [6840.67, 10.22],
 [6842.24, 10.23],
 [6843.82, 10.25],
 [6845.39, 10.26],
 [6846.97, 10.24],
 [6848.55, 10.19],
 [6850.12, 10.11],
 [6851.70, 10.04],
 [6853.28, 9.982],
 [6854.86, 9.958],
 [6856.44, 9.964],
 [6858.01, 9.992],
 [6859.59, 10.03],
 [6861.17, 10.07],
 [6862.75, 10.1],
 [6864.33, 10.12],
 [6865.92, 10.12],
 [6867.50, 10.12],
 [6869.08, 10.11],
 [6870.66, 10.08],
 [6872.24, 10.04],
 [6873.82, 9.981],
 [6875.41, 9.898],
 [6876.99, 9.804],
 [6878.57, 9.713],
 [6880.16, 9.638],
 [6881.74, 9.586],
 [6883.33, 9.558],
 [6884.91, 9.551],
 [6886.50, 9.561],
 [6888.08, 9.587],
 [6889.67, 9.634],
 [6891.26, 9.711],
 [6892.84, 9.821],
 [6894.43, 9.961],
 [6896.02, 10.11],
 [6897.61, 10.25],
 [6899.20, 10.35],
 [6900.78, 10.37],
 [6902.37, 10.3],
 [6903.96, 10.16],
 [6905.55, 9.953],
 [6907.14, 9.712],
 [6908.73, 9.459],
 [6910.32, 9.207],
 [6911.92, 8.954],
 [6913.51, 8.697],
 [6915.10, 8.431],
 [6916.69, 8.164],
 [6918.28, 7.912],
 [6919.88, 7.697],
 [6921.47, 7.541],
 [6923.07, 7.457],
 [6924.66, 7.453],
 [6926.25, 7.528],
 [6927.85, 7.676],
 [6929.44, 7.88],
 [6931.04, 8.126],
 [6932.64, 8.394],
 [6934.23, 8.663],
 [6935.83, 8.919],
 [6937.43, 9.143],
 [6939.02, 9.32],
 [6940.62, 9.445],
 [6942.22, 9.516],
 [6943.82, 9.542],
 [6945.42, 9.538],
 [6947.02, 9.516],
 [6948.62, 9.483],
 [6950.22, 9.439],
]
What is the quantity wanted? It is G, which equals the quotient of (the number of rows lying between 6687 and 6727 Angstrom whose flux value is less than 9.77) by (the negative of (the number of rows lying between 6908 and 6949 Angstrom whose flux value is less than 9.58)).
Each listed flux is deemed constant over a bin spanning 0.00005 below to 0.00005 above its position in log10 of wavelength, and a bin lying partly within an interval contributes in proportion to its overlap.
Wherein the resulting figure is -0.7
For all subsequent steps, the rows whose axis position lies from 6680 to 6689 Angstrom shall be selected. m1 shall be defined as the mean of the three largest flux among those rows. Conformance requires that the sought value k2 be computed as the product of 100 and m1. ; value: 961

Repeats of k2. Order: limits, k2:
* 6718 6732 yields 1019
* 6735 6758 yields 1009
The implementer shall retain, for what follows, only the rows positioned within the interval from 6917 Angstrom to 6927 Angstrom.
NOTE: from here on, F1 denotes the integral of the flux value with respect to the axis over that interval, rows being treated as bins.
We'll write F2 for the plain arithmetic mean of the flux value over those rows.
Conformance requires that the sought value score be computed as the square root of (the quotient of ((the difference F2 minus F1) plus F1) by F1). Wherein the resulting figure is 0.32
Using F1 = 76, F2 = 7.6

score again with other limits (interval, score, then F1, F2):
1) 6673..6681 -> 0.35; 76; 9.5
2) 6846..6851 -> 0.45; 51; 10.2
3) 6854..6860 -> 0.41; 60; 10.0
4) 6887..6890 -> 0.58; 29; 9.6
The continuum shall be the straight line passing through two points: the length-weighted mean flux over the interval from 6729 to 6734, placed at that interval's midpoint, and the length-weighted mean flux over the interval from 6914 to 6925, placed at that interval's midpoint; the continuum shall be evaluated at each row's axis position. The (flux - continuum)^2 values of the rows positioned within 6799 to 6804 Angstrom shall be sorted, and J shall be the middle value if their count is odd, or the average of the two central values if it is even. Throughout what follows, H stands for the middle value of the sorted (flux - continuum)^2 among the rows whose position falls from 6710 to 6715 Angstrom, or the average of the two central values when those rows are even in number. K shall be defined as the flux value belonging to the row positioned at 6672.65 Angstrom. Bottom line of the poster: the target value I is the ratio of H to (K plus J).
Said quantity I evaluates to 0.10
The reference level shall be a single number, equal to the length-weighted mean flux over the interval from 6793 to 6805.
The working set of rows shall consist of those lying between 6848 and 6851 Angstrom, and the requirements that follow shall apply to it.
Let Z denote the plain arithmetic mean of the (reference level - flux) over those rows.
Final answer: -0.6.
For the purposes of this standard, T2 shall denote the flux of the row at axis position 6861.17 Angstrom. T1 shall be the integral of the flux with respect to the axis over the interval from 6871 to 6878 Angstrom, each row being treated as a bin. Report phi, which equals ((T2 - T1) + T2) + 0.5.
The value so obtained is -49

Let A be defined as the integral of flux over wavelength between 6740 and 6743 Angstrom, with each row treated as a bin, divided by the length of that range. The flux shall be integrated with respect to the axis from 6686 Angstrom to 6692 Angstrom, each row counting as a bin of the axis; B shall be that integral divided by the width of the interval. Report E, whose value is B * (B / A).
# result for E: 9.4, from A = 10.0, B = 9.7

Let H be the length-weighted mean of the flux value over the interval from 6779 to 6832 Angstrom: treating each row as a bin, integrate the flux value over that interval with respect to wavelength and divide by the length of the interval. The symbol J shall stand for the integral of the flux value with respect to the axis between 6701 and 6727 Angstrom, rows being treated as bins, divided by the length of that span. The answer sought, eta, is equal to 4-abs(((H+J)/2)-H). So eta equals 3.92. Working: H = 9.8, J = 9.6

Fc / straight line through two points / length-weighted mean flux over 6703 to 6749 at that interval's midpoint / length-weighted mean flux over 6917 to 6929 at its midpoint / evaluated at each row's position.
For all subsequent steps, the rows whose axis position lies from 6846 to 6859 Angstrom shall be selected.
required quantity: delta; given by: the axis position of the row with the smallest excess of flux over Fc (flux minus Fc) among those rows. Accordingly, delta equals 6854.86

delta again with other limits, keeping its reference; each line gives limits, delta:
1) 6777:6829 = 6796.71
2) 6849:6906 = 6883.33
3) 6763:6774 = 6768.59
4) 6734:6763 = 6735.94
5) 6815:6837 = 6826.51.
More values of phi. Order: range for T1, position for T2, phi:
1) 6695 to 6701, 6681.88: -38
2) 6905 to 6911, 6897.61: -36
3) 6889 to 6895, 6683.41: -39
